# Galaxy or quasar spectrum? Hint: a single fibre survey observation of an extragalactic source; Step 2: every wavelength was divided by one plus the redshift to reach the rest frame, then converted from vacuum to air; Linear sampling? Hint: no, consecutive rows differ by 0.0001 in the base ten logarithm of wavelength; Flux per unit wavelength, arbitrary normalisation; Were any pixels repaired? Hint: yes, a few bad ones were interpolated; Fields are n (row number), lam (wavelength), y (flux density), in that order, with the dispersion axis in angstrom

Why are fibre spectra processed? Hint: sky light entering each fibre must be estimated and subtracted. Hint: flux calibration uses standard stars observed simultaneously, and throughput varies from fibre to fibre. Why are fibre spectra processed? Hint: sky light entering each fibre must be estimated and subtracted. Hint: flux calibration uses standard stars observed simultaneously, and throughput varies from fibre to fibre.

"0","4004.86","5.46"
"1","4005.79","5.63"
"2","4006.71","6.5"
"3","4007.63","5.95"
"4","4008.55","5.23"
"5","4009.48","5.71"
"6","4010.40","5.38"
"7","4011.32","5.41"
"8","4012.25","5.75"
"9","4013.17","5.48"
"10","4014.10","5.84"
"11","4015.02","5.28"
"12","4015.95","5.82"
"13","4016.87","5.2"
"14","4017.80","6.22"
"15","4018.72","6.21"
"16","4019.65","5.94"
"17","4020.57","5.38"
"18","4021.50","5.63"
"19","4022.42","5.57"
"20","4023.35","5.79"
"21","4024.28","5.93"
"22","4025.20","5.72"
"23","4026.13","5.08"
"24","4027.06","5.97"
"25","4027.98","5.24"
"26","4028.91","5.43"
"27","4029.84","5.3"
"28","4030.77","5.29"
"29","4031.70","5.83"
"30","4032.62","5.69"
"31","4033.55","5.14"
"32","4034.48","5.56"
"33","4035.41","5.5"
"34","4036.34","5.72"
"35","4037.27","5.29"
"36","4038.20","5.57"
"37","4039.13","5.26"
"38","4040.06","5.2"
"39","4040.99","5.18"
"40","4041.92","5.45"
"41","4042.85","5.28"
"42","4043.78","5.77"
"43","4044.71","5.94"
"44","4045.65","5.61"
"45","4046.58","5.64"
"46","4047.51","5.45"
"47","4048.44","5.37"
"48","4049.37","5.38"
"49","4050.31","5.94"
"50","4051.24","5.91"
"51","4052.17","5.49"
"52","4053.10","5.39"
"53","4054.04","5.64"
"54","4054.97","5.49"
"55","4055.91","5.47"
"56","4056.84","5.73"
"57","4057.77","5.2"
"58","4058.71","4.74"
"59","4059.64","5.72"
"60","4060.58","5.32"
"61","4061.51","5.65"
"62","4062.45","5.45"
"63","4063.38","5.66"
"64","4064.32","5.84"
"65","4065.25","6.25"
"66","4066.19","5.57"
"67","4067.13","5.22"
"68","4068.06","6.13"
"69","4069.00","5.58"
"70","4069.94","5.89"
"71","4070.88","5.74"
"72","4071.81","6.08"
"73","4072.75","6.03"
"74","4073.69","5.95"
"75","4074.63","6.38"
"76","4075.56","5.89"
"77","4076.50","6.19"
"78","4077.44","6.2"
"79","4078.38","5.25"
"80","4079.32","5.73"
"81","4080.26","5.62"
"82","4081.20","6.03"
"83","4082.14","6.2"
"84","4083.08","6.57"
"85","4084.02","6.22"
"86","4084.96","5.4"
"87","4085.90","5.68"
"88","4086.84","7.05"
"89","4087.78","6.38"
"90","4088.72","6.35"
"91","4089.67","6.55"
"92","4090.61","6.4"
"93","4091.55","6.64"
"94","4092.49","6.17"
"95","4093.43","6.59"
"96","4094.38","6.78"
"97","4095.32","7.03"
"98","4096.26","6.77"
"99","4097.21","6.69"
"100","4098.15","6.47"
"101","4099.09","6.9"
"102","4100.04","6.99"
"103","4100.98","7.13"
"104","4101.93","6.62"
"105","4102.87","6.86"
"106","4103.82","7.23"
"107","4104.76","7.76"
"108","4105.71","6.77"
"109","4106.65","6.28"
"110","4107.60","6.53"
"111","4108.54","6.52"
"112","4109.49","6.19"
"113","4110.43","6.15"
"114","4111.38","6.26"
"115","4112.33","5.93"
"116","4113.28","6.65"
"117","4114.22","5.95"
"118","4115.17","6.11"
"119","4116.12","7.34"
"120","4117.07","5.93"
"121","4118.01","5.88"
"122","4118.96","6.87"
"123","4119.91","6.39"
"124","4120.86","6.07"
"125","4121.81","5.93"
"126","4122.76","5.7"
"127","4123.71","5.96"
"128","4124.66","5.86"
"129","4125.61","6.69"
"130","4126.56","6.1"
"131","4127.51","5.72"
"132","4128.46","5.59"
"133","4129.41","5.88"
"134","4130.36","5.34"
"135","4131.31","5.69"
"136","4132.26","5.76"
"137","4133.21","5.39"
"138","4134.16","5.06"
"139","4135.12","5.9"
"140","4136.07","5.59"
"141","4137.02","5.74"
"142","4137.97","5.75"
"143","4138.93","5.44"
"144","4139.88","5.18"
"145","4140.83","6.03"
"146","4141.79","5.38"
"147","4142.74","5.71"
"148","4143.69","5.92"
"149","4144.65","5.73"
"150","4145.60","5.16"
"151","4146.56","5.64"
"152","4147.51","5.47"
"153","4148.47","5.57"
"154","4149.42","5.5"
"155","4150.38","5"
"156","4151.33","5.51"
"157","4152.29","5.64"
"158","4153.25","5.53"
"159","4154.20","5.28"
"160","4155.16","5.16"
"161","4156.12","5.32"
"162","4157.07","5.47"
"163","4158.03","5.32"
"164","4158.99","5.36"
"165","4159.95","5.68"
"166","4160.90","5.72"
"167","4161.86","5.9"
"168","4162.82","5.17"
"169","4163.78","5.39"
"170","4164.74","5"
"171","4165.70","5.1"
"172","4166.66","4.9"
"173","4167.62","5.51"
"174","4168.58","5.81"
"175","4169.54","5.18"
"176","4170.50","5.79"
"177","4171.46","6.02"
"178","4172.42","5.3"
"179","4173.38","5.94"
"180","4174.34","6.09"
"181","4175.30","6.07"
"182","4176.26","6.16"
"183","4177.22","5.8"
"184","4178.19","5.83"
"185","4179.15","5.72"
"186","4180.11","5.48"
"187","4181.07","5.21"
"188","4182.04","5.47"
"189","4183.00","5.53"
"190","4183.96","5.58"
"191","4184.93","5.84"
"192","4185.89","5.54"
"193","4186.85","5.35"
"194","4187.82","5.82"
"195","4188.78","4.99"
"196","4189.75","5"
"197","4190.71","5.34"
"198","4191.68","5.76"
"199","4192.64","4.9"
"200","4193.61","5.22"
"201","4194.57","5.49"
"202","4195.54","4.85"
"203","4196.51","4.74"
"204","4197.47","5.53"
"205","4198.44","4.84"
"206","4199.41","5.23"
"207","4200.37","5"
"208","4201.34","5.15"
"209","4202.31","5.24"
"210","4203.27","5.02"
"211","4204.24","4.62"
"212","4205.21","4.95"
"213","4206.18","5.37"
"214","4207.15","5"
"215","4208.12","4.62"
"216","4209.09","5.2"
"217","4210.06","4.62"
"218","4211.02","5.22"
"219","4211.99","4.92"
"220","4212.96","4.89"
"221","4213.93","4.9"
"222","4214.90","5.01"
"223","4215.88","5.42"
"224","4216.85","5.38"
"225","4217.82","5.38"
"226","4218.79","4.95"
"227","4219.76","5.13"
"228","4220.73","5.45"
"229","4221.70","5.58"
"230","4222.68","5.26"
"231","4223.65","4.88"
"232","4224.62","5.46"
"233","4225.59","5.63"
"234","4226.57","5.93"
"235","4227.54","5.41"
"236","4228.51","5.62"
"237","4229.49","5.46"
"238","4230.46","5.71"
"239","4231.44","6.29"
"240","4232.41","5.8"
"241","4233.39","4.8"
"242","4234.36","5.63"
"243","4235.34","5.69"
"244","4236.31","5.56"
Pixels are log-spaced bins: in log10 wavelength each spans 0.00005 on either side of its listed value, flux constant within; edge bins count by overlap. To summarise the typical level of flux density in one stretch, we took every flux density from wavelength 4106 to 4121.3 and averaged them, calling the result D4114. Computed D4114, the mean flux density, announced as 6.32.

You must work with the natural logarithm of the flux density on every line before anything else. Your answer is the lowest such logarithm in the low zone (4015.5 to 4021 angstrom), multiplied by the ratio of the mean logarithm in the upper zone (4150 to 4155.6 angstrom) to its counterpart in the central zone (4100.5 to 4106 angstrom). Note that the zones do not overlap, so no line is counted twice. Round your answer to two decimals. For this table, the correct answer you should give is 1.42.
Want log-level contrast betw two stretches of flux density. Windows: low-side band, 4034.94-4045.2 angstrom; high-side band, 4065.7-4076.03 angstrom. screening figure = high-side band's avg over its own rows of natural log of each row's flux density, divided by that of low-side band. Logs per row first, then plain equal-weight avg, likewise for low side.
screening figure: 1.04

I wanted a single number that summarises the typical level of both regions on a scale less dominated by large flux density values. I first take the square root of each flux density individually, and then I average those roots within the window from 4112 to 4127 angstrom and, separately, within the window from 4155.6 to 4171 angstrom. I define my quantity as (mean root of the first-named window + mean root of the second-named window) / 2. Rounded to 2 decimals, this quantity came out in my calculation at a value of 2.41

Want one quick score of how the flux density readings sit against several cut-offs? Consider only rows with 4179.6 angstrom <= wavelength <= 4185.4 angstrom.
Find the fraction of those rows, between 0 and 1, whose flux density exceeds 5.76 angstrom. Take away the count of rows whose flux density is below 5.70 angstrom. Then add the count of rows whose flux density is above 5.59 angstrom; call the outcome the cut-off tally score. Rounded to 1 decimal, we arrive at -3.8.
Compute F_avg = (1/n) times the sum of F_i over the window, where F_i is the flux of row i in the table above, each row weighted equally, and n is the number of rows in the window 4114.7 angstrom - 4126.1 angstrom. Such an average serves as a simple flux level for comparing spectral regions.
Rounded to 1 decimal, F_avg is 6.2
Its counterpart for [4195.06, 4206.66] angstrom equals 5.0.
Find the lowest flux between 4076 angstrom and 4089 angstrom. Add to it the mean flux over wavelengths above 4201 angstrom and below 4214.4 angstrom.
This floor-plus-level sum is 10.2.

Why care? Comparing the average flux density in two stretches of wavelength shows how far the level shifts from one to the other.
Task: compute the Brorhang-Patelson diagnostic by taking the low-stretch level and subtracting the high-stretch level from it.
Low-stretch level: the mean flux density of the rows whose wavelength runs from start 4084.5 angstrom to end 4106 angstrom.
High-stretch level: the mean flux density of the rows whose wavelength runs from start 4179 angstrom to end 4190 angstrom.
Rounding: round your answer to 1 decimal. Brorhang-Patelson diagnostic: 1.2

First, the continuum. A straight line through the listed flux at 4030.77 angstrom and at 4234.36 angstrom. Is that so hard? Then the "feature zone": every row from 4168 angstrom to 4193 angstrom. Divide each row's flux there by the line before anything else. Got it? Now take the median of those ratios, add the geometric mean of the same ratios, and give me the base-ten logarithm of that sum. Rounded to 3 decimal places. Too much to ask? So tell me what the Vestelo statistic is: 0.307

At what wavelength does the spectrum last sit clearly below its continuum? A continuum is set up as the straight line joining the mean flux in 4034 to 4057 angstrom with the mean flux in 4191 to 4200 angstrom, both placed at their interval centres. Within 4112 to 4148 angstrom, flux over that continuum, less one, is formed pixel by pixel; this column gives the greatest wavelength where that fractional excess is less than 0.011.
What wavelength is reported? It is 4145.60 angstrom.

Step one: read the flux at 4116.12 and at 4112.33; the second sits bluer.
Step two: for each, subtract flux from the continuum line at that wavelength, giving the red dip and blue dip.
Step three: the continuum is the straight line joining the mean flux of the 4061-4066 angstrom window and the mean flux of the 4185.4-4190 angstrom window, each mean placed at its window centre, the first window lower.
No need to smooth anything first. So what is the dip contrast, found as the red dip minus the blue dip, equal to -1.4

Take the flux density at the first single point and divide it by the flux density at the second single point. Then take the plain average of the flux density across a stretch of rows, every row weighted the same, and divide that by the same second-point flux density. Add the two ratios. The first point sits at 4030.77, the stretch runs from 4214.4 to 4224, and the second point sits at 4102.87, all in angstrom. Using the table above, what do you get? 1.5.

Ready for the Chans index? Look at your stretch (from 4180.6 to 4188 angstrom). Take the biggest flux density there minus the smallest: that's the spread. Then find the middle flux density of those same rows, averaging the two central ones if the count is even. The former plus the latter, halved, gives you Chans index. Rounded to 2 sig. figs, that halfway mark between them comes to 3.1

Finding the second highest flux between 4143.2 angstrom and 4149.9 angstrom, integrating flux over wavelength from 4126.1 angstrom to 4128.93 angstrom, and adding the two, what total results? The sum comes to 22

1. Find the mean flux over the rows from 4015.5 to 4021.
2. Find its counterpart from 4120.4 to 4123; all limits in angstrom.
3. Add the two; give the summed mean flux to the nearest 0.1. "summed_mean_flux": 11.7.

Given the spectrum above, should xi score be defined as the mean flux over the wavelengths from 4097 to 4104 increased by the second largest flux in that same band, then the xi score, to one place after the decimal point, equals 14.0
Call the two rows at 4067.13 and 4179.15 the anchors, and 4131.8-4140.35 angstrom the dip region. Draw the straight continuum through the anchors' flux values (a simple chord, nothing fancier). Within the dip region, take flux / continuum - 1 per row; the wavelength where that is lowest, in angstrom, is 4134.16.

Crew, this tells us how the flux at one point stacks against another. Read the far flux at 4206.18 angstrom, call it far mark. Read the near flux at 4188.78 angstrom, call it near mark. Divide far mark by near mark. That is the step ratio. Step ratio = 1.08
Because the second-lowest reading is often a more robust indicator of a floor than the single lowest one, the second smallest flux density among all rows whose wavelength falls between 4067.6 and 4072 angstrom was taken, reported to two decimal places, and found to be 5.74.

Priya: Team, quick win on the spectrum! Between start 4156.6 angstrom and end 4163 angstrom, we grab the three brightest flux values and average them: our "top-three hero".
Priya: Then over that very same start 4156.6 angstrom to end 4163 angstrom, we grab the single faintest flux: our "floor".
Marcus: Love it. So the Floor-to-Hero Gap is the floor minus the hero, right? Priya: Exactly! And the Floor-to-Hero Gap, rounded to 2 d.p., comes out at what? -0.60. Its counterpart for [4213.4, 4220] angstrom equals -0.49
